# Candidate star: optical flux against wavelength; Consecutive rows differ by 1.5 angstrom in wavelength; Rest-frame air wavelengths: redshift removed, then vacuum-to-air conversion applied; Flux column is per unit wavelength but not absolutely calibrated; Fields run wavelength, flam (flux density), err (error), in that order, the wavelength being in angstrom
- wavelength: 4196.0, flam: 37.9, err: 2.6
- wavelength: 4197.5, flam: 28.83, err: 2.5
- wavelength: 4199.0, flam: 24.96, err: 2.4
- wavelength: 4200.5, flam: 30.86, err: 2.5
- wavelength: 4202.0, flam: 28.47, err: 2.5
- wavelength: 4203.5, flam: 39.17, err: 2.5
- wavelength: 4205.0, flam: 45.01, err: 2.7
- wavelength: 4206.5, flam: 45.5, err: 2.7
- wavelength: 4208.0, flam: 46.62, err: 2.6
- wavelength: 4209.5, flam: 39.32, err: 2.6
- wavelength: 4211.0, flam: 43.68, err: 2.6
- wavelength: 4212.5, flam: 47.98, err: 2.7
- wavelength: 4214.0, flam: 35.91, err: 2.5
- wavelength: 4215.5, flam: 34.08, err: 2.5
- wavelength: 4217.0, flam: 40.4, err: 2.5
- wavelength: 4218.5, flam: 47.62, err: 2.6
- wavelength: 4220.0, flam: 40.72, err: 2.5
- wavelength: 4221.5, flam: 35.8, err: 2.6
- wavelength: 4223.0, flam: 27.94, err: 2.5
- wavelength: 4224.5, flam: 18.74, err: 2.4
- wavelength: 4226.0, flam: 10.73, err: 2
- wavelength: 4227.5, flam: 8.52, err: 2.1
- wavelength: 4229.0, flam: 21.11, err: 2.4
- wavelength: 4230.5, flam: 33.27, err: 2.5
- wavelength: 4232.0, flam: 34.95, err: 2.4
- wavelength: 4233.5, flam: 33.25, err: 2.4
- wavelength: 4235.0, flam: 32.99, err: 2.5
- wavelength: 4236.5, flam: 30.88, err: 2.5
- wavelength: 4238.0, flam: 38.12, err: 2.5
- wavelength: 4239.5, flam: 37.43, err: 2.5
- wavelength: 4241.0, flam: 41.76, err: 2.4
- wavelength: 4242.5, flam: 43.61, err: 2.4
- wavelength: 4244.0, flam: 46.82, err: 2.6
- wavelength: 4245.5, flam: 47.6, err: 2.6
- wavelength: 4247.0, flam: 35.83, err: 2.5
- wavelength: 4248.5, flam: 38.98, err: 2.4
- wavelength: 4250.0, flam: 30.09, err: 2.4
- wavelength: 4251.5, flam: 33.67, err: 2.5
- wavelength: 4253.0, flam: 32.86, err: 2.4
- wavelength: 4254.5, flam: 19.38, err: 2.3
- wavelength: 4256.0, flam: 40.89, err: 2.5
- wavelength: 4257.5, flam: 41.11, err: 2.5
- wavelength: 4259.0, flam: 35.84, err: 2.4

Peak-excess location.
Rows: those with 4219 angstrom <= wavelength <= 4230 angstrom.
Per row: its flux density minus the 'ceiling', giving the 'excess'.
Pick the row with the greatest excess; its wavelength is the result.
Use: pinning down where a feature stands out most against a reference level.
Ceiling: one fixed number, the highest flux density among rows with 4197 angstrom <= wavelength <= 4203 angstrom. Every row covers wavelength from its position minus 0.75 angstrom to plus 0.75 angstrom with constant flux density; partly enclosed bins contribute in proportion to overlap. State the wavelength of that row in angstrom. 4220.0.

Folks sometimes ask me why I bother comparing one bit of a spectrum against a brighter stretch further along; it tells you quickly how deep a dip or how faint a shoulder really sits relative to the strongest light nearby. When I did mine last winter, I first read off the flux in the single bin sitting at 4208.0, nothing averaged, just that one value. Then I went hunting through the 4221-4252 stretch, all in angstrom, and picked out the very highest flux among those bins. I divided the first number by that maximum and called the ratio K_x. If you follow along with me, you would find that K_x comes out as 0.98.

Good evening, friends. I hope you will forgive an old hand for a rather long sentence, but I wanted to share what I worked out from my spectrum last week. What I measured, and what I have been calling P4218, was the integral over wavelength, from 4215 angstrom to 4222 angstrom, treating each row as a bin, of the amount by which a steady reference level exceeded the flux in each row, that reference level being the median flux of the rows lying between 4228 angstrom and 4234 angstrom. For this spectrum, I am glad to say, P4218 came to -48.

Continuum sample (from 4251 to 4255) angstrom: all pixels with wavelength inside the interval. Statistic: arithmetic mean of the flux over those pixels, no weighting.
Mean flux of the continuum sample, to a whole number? 29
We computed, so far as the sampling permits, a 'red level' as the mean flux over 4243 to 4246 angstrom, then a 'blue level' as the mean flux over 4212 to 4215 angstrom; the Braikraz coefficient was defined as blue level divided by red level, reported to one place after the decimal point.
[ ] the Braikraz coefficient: 0.9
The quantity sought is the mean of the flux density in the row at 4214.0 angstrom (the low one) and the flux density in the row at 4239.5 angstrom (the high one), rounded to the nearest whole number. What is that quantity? 37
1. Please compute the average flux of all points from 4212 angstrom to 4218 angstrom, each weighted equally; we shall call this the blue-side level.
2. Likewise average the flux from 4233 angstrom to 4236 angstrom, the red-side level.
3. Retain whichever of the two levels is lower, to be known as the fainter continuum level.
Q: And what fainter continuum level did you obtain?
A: 33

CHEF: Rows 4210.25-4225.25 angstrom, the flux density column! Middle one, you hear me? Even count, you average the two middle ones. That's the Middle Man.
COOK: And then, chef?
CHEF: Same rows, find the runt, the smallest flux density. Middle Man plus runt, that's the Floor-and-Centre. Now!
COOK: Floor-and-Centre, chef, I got 57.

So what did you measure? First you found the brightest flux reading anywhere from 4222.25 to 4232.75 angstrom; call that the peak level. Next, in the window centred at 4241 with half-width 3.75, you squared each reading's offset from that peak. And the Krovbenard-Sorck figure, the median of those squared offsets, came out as 46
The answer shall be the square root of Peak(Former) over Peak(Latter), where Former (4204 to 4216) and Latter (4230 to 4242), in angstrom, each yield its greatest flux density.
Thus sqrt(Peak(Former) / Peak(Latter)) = 1.07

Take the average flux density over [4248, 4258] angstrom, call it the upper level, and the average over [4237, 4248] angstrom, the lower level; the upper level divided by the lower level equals 0.81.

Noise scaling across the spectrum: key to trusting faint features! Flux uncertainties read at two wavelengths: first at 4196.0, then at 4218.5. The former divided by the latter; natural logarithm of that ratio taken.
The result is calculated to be 0.000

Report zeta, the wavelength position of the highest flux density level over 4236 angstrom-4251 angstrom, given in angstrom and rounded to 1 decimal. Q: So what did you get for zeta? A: 4245.5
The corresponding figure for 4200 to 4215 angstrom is 4212.5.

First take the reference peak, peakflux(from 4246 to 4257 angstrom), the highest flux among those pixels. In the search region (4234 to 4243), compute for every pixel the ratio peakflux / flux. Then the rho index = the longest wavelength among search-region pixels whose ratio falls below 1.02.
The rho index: 4242.5 angstrom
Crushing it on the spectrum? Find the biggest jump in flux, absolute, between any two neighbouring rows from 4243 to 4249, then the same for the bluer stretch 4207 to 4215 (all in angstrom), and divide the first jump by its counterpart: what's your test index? 1.0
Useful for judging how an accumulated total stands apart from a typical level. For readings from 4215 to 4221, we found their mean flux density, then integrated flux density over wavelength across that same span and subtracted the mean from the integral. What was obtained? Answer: 204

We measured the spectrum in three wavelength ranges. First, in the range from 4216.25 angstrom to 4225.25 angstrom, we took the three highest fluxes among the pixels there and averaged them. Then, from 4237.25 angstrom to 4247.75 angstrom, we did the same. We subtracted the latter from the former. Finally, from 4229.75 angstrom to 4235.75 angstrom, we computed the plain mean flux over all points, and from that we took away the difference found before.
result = 37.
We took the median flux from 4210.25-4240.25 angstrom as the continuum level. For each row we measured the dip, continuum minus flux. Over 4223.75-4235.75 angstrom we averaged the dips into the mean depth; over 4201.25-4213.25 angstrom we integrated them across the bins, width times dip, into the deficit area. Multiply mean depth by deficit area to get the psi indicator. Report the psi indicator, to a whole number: -923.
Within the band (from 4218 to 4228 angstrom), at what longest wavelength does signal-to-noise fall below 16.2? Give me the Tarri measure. 4227.5 angstrom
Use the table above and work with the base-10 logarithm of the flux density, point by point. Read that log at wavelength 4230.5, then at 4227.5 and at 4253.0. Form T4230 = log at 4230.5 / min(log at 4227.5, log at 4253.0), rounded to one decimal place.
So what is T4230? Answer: 1.6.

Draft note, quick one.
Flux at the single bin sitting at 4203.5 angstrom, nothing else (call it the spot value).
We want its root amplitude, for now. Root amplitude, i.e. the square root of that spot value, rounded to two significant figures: 6.3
